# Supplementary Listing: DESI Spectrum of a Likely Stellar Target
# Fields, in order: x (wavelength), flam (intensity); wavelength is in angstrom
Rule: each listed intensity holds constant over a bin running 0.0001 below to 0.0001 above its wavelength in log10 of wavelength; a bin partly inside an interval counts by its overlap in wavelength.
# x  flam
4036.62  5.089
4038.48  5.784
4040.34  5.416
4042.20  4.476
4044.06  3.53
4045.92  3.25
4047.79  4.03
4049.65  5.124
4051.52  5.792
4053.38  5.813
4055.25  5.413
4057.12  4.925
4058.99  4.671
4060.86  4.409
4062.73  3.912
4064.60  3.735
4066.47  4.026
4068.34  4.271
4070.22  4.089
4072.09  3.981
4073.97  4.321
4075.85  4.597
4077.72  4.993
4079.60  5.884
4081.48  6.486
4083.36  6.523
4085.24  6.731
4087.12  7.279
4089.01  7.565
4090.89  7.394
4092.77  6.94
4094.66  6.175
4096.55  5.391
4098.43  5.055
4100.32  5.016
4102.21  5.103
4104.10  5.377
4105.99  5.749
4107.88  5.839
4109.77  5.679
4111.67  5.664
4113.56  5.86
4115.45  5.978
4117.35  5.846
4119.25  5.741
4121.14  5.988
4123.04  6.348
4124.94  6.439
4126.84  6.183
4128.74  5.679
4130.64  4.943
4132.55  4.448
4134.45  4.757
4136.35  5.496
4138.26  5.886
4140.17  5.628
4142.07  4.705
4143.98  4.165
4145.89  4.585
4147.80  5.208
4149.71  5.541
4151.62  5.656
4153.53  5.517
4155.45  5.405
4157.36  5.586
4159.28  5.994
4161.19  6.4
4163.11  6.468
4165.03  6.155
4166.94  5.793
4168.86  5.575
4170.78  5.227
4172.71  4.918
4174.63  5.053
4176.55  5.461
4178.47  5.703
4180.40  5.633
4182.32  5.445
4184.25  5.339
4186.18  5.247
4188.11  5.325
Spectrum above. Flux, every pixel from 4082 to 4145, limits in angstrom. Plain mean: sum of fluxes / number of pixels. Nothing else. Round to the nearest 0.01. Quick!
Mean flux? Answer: 5.81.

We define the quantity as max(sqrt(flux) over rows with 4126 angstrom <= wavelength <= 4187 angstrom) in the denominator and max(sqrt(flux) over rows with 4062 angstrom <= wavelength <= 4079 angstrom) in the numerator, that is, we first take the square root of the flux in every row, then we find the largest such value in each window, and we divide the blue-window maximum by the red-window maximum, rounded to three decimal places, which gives 0.879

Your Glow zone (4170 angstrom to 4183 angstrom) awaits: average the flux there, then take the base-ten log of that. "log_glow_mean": 0.73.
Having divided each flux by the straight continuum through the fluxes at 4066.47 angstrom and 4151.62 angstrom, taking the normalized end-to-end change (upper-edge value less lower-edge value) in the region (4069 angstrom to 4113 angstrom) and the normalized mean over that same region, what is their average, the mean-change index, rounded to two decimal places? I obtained 0.72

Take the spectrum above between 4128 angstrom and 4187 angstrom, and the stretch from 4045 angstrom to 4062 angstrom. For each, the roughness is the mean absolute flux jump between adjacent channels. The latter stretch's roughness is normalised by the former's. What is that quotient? 1.5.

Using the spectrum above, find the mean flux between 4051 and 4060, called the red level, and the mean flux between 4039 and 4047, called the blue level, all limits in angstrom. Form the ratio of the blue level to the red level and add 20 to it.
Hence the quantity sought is 20.8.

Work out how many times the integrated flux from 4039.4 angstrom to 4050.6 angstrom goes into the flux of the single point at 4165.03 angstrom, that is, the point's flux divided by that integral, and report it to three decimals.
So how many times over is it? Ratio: 0.128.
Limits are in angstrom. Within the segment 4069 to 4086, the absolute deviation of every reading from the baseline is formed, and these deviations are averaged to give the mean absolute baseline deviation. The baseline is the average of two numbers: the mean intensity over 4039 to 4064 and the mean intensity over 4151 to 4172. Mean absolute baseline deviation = 1.0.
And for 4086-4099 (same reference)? 1.4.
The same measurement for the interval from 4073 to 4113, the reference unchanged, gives 0.9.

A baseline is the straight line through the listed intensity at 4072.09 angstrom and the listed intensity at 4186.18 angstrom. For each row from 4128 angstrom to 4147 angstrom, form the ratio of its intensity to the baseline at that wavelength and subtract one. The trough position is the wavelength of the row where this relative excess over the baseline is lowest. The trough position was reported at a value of 4143.98 angstrom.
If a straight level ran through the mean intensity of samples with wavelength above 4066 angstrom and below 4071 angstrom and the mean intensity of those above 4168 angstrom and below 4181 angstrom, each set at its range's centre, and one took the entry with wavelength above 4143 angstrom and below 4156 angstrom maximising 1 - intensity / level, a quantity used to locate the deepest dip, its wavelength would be 4143.98 angstrom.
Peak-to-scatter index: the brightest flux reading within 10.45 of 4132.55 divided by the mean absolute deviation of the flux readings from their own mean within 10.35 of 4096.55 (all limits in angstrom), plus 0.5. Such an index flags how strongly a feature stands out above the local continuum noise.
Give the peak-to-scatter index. 7.8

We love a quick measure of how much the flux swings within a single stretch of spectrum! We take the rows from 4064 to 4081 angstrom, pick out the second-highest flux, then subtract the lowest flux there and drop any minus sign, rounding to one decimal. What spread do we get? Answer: 1.3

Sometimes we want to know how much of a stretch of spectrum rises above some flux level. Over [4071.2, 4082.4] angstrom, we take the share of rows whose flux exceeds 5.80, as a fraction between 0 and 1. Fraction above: 0.3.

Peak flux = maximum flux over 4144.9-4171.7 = 6.468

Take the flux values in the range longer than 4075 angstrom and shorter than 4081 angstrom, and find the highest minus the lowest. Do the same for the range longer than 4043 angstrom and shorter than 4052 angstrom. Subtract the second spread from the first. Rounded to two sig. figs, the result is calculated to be -1.3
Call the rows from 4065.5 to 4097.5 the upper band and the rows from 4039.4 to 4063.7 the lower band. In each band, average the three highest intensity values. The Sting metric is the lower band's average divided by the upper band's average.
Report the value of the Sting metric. 0.77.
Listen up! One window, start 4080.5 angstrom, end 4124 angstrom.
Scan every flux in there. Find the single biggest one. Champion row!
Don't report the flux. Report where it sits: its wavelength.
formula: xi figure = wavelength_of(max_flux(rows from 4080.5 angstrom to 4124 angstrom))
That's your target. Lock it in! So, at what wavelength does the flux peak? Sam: 4089.01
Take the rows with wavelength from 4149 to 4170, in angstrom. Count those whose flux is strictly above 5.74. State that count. 5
